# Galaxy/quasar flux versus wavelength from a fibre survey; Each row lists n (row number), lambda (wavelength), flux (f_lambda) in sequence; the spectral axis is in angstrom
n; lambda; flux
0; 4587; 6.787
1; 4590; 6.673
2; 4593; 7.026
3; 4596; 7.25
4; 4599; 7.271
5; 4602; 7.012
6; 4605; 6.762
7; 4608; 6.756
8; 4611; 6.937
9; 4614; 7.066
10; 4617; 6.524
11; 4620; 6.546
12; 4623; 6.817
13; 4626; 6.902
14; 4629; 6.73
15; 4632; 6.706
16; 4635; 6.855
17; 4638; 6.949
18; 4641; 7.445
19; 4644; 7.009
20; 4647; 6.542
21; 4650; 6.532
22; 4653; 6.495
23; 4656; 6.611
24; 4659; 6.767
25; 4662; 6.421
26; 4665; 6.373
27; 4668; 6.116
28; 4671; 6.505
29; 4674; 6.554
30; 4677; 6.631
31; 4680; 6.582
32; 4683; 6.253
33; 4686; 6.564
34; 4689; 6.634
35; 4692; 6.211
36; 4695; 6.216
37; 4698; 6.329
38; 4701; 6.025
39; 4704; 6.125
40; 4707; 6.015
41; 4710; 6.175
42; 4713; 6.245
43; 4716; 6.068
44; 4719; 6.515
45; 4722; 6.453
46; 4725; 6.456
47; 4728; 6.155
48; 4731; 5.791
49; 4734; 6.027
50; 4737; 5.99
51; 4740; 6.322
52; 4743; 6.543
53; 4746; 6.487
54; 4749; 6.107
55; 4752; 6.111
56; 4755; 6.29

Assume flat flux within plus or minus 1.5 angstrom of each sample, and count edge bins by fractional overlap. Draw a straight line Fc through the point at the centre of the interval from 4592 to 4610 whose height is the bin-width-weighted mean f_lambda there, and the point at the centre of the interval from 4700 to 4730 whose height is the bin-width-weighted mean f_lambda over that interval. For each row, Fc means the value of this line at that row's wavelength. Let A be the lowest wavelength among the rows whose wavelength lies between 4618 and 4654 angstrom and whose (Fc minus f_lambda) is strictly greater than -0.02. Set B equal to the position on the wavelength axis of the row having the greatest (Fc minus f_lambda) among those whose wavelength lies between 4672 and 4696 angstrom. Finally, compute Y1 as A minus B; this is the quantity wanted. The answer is -63 angstrom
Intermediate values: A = 4620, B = 4683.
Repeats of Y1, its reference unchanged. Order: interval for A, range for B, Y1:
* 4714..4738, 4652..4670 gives 48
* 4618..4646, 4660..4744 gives -48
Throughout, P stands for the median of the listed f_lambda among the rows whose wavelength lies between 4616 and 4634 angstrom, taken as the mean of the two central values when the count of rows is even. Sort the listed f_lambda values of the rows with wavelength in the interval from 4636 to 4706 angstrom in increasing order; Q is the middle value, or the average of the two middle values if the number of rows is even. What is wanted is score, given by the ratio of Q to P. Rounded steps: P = 6.72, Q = 6.53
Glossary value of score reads 0.972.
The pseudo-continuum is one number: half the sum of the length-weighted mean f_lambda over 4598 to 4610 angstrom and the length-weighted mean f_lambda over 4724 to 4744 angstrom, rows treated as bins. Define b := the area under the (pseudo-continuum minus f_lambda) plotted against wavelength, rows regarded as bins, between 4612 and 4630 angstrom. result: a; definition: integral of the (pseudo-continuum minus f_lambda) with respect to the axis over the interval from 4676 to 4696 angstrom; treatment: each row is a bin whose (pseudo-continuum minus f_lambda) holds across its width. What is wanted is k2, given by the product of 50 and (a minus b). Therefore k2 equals 306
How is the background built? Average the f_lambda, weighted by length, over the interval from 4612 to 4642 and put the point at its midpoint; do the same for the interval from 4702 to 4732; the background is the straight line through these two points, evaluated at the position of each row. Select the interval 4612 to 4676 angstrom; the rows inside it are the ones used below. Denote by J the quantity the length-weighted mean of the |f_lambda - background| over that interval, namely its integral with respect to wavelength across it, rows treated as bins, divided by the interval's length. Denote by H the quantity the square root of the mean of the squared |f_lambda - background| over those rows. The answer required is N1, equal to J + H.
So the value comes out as 0.43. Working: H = 0.248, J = 0.19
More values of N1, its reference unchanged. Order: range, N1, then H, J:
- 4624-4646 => 0.51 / 0.300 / 0.21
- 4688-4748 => 0.46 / 0.255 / 0.21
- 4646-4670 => 0.39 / 0.212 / 0.18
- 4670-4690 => 0.27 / 0.144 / 0.13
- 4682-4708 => 0.37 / 0.195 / 0.18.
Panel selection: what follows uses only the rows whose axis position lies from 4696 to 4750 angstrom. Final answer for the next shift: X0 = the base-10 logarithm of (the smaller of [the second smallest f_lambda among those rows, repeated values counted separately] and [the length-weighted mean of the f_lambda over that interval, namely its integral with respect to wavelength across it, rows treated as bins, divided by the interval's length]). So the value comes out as 0.777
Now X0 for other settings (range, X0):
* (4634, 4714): 0.780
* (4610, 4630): 0.816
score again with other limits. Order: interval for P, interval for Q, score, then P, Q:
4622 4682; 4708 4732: 0.938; 6.62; 6.21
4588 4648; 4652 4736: 0.923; 6.88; 6.35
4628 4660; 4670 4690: 0.975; 6.73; 6.56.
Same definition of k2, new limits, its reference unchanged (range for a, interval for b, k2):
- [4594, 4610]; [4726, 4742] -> -739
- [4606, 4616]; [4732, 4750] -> -453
